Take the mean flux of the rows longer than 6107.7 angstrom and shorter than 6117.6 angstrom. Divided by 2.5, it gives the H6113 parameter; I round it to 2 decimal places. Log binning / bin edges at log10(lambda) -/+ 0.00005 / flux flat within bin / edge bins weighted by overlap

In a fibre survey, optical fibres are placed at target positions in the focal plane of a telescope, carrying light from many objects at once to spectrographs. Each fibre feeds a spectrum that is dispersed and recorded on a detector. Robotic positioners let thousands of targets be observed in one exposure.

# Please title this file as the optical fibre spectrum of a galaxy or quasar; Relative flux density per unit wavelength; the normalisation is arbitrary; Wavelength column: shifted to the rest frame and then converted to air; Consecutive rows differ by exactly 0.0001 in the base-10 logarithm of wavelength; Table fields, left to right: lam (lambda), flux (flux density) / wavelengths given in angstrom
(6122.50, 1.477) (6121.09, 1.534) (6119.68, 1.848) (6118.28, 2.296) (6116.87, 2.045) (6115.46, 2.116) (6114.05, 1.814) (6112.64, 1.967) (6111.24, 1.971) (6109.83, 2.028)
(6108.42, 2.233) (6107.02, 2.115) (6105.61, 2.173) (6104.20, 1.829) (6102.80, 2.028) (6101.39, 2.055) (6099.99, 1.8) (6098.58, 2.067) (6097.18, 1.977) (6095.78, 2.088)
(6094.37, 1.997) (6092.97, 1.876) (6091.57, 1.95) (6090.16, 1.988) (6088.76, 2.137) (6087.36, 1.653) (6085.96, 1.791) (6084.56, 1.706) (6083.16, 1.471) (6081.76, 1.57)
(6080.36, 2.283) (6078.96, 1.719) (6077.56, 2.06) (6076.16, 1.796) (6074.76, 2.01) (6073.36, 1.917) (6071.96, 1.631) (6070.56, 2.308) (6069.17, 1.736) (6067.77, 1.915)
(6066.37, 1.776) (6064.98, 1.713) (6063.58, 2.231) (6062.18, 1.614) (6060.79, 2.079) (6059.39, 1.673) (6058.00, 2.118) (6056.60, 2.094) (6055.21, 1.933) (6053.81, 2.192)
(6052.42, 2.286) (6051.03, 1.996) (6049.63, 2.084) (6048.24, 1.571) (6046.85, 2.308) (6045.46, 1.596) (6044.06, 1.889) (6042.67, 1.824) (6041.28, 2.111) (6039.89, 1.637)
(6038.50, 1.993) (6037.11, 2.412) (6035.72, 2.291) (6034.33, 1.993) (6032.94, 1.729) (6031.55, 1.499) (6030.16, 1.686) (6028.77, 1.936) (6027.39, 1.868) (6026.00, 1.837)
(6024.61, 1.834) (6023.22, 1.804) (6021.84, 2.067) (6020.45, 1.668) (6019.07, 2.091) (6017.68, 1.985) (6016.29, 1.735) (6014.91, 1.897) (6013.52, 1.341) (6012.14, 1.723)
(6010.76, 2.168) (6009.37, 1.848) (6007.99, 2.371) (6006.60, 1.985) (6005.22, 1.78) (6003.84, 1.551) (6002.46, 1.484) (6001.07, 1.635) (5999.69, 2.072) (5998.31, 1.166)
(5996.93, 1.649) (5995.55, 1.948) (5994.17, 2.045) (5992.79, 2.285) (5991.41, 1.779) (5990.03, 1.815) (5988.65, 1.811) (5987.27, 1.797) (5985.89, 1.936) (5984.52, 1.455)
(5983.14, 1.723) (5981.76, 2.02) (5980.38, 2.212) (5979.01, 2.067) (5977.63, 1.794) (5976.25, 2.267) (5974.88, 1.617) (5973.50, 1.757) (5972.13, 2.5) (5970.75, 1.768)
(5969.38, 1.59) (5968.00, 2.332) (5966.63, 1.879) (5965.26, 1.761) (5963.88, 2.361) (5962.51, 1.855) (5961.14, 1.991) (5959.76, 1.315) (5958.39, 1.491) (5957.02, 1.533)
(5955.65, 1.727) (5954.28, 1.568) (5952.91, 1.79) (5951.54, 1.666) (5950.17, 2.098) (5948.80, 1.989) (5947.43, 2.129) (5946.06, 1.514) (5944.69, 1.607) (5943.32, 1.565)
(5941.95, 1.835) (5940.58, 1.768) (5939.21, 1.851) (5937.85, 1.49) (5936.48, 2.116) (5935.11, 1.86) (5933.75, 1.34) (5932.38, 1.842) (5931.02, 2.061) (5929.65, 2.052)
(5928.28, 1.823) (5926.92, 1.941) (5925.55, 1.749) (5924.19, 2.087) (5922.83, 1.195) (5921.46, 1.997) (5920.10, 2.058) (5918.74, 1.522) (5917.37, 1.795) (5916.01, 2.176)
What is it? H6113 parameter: 0.81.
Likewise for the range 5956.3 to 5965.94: 0.70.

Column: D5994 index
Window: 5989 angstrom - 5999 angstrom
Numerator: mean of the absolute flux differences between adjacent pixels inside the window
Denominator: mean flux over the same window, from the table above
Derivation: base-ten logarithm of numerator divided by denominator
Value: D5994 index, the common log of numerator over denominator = -0.82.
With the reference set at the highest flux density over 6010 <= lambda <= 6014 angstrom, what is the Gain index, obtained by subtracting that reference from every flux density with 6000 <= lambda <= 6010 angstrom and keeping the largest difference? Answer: 0.20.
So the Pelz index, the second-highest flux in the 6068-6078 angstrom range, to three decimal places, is 2.060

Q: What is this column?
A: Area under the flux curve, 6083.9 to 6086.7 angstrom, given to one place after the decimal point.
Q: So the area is 4.9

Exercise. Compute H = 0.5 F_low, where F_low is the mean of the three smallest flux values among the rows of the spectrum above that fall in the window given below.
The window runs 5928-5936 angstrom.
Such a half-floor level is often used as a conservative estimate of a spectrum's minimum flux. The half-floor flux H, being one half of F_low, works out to 0.834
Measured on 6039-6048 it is 0.843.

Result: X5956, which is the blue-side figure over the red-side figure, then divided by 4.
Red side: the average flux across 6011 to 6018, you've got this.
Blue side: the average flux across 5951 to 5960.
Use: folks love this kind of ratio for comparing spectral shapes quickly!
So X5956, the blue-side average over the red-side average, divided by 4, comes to 0.228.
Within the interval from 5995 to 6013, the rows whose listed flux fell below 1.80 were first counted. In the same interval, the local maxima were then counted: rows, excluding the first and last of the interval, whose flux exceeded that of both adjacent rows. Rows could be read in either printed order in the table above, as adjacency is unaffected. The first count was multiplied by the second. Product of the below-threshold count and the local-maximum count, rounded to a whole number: 21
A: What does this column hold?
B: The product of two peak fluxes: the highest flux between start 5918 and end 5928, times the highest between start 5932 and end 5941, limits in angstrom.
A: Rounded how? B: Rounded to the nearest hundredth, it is 4.42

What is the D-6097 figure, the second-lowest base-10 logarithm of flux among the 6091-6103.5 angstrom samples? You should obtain 0.27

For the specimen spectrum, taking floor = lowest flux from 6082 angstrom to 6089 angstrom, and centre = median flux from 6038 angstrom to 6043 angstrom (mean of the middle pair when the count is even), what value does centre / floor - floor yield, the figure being -0.17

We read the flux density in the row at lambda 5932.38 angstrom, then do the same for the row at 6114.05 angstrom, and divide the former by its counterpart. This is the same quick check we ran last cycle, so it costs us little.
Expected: 1.02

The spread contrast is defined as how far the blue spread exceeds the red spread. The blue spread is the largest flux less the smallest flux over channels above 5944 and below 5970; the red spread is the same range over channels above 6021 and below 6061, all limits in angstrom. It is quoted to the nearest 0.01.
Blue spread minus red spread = 0.13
